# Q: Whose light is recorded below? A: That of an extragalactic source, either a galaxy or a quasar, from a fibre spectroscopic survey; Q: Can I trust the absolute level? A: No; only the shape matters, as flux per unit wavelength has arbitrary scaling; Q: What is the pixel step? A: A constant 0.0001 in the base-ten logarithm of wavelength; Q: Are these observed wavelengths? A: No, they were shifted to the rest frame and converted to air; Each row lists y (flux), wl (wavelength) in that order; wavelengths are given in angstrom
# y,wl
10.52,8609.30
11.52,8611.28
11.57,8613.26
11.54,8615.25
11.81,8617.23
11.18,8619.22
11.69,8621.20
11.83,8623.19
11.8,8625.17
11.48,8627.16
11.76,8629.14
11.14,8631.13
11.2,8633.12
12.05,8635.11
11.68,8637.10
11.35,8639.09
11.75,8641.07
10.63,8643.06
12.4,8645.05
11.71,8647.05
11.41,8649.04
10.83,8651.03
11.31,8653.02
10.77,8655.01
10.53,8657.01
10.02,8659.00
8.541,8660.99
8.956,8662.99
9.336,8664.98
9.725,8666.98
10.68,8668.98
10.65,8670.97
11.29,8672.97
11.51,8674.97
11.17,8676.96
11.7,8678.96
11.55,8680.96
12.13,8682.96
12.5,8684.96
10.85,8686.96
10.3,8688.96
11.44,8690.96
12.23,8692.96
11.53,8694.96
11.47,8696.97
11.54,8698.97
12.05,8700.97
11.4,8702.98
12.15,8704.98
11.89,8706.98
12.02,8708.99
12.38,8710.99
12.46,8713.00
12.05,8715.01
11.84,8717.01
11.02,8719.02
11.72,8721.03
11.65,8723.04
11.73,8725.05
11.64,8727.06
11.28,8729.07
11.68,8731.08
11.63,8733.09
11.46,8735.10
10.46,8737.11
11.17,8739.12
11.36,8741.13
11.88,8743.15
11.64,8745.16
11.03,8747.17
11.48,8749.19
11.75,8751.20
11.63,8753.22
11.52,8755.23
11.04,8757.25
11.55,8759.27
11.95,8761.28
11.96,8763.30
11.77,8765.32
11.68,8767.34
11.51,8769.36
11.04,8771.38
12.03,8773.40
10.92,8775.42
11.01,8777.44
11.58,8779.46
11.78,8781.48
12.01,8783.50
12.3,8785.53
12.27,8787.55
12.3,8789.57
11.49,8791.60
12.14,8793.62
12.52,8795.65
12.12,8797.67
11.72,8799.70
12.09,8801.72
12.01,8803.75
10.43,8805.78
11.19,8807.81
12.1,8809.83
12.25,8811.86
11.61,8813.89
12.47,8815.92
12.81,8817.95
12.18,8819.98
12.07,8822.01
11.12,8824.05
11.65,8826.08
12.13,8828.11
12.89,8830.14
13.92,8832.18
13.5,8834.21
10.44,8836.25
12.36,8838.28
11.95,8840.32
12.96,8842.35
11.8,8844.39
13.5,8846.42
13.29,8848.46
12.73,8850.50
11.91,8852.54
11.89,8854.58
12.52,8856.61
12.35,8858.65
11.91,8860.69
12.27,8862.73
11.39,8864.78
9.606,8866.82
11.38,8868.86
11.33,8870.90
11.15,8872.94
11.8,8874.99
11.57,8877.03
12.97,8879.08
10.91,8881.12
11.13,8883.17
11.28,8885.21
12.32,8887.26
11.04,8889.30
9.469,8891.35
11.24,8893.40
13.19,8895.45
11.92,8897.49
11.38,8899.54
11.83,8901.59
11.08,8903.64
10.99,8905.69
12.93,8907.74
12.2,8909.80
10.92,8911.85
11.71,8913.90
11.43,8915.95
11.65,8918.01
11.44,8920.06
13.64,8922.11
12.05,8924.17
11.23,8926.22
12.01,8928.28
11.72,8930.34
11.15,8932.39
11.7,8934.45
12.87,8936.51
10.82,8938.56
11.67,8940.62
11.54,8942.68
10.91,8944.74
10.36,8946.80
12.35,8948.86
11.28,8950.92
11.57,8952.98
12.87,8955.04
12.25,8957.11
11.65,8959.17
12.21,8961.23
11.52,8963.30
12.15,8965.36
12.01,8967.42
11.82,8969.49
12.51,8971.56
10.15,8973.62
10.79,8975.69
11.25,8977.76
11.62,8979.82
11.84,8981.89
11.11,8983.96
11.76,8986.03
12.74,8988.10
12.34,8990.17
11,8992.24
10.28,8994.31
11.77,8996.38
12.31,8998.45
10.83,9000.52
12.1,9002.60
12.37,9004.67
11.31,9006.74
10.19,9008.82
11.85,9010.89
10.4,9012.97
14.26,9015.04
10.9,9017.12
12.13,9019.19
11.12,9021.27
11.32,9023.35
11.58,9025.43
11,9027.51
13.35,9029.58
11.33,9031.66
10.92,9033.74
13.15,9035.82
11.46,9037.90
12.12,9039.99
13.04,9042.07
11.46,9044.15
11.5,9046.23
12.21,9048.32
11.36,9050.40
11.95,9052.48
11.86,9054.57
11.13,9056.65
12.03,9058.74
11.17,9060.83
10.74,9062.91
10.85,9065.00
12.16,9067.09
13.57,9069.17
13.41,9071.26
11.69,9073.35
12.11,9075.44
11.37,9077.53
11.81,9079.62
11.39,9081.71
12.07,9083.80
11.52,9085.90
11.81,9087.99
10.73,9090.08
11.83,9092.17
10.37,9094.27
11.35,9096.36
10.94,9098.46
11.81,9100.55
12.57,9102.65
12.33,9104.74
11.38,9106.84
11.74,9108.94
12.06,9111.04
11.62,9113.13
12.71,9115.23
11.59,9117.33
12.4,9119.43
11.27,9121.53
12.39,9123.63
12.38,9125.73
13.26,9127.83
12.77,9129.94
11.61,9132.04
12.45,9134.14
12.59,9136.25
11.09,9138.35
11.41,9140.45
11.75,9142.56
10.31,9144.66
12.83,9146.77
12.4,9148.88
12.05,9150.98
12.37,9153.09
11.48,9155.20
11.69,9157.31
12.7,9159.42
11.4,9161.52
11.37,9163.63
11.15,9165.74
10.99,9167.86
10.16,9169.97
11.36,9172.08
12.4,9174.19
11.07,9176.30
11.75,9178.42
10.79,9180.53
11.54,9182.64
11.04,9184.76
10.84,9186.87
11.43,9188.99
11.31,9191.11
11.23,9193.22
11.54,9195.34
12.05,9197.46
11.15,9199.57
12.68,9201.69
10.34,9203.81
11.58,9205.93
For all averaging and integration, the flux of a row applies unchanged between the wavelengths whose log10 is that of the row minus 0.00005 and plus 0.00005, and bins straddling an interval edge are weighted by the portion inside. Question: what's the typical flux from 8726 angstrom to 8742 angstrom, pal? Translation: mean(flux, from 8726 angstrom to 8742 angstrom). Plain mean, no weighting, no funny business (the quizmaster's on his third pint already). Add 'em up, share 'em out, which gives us 11.3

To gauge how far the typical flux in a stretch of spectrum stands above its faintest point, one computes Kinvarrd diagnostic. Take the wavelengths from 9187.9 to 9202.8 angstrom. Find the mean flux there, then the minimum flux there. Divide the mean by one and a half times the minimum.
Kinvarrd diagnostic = 0.695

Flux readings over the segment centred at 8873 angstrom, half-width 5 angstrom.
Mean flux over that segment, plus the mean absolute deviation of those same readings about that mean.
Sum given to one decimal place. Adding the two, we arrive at 11.6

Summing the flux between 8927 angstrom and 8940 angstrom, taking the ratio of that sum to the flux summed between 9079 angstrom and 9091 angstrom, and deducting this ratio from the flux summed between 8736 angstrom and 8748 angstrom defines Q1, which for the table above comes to 66.5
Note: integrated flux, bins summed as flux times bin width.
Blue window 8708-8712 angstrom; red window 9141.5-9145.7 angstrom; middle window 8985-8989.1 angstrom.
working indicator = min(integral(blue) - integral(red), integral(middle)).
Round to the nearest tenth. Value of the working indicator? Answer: 2.5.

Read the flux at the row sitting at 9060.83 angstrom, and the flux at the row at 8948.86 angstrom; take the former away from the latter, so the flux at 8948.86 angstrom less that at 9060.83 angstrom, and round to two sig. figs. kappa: 1.2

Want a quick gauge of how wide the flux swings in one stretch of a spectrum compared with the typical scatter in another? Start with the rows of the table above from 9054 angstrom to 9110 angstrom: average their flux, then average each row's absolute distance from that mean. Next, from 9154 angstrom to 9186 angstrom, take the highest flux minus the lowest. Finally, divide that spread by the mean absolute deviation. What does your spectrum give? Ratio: 4.6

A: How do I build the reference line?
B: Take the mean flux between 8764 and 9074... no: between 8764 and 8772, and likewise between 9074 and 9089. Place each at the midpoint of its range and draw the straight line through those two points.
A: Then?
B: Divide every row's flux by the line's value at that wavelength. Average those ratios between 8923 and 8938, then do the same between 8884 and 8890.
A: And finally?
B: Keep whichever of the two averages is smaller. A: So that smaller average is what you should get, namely 1.00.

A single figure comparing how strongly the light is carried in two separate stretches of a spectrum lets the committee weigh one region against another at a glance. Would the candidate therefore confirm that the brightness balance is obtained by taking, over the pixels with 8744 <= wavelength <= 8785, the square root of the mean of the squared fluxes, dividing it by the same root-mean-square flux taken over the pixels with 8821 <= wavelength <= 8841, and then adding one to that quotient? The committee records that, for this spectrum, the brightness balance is 1.94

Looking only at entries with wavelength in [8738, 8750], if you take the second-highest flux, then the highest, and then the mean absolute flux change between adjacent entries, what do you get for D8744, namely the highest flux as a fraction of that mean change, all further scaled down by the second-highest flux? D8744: 2.5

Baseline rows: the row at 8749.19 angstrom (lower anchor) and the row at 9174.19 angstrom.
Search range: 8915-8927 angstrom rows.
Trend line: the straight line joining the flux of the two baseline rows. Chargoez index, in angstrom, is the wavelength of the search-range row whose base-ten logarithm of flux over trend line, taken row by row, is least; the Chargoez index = 8926.22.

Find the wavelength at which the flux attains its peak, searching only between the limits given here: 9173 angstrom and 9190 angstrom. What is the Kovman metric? 9174.19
